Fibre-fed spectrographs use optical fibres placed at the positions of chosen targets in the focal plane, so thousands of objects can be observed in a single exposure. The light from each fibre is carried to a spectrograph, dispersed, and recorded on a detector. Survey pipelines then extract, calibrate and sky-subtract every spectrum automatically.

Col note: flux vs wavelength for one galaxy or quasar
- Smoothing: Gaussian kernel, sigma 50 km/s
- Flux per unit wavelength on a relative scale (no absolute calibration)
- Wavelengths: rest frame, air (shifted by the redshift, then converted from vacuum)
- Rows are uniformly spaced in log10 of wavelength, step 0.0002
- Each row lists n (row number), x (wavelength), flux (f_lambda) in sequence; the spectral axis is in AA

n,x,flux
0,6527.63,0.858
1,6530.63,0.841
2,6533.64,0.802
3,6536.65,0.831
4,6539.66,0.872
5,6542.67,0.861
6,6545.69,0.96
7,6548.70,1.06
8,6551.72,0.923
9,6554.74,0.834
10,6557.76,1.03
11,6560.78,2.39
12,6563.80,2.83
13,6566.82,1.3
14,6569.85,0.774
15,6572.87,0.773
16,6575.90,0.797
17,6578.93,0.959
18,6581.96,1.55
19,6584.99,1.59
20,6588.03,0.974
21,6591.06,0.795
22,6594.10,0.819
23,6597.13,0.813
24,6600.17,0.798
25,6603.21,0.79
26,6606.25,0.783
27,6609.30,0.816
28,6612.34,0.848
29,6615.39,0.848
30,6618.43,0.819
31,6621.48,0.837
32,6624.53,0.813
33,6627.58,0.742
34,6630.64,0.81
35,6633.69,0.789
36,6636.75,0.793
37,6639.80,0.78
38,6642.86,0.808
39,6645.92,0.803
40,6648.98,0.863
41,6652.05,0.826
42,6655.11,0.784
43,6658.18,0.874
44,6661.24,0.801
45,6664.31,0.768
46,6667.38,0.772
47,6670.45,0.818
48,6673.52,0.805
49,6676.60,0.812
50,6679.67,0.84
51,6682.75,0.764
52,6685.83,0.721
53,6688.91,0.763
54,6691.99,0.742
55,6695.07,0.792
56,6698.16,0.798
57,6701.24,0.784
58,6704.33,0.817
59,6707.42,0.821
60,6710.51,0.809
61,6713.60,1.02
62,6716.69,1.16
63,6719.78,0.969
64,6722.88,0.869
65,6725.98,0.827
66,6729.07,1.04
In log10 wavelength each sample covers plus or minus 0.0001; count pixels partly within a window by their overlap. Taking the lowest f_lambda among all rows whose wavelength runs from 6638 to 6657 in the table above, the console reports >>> 0.78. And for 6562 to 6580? 0.773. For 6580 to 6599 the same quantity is 0.795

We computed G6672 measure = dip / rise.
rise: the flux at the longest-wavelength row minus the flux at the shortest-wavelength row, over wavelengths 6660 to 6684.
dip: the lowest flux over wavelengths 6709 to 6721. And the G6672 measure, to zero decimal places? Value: -22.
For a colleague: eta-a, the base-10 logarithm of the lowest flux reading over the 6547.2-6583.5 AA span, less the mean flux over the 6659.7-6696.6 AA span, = -0.895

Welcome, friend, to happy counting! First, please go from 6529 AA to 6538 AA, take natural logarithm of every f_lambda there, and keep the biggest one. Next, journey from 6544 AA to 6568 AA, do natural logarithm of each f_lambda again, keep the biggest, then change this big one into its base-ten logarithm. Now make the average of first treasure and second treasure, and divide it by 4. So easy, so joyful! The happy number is -0.020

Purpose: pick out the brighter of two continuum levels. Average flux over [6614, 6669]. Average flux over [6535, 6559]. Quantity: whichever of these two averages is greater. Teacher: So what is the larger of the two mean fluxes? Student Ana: 0.92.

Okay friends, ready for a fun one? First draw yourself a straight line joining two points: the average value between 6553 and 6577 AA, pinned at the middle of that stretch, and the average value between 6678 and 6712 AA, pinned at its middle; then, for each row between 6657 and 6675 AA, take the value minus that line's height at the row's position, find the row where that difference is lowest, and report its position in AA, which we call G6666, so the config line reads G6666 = 6664.31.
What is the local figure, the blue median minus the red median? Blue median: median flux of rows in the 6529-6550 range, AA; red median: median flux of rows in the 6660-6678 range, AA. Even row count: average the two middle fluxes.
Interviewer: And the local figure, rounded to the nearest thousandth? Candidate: 0.058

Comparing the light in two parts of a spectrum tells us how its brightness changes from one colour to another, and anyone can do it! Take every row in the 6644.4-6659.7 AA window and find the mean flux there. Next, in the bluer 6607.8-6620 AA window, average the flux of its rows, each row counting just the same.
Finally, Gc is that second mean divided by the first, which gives 1.00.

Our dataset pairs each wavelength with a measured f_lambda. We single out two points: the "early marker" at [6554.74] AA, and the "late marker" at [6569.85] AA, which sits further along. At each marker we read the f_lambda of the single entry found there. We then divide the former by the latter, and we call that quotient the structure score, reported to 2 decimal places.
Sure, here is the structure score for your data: 1.08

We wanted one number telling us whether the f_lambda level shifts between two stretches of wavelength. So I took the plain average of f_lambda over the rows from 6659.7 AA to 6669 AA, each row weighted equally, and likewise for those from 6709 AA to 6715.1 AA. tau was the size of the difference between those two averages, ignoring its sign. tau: 0.13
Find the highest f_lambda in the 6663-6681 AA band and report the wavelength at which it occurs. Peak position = 6679.67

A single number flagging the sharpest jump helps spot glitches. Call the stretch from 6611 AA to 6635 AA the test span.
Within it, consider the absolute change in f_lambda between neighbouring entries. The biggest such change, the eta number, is 0.07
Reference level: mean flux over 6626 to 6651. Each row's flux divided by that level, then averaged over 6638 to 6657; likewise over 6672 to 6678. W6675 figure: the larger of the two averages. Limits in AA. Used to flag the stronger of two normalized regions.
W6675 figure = 1.02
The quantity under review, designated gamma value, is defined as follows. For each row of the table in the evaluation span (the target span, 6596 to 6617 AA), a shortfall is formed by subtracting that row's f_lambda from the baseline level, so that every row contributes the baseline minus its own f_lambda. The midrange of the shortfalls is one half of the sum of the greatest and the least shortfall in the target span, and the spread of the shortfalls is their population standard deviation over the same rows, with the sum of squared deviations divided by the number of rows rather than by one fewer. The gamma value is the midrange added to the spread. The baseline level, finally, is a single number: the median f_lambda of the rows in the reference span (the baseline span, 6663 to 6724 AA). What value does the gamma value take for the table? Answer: 0.02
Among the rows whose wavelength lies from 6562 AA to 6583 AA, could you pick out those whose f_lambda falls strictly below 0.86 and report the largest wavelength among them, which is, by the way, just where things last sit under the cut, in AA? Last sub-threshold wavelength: 6575.90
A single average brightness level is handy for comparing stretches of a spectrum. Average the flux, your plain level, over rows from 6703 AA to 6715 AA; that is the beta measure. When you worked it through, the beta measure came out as 0.87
